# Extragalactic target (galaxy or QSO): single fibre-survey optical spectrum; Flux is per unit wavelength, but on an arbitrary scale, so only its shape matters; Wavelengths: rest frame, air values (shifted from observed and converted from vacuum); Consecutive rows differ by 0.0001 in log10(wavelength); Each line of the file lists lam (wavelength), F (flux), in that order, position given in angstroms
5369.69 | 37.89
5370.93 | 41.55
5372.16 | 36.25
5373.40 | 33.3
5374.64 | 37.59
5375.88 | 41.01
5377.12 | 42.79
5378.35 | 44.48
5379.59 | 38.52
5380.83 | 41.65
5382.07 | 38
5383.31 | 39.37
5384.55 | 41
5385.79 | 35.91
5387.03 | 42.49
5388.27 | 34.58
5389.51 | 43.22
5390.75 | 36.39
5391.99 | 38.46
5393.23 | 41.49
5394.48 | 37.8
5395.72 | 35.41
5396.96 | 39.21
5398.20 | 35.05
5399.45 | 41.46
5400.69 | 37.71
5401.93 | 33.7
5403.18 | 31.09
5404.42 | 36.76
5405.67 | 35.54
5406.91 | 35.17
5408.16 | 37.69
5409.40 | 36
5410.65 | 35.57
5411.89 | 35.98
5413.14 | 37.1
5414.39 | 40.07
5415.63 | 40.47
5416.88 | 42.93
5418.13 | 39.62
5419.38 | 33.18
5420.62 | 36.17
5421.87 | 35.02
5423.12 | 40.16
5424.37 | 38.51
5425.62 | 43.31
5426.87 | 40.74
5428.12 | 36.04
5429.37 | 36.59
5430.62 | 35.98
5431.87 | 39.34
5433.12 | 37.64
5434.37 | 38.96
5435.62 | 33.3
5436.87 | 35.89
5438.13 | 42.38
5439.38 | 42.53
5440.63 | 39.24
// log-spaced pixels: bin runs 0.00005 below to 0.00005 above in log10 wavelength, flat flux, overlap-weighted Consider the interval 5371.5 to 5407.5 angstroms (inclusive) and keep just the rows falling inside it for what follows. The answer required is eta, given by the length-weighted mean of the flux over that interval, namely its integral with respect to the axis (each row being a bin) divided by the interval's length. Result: 38.1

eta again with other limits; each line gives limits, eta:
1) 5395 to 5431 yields 37.3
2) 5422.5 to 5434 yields 38.7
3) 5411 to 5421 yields 38.2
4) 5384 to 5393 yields 39.0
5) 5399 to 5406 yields 35.9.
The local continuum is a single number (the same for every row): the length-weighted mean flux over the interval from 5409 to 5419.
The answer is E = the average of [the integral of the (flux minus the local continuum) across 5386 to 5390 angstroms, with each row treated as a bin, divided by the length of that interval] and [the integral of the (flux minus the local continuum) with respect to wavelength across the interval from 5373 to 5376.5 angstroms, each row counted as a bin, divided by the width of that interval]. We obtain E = 0.2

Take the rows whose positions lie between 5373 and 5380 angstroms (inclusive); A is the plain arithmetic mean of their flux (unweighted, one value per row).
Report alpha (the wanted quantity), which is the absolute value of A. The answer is 39.6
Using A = 39.6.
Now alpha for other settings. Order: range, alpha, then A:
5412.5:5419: 40.0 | 40.0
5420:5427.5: 39.0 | 39.0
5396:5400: 38.6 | 38.6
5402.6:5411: 35.4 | 35.4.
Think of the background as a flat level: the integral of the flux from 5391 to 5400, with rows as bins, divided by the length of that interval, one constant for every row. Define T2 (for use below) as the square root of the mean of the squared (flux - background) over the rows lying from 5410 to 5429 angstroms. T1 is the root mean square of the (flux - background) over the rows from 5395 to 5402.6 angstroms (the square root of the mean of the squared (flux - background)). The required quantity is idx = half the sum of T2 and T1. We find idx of 2.91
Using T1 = 2.9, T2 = 2.9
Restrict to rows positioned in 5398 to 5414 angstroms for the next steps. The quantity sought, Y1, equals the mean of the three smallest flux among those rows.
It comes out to 33.28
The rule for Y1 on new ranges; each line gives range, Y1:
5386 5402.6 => 34.44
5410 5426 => 34.59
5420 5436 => 34.77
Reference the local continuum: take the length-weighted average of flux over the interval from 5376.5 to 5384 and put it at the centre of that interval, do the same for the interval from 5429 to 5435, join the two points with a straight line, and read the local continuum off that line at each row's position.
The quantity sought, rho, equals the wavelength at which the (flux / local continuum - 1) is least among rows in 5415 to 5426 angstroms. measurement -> 5419.38 angstroms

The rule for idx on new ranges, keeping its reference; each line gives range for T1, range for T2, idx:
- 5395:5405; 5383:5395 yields 3.26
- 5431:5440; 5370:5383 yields 3.27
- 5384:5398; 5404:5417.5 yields 2.70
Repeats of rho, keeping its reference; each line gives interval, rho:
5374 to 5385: 5374.64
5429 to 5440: 5435.62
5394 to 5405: 5403.18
